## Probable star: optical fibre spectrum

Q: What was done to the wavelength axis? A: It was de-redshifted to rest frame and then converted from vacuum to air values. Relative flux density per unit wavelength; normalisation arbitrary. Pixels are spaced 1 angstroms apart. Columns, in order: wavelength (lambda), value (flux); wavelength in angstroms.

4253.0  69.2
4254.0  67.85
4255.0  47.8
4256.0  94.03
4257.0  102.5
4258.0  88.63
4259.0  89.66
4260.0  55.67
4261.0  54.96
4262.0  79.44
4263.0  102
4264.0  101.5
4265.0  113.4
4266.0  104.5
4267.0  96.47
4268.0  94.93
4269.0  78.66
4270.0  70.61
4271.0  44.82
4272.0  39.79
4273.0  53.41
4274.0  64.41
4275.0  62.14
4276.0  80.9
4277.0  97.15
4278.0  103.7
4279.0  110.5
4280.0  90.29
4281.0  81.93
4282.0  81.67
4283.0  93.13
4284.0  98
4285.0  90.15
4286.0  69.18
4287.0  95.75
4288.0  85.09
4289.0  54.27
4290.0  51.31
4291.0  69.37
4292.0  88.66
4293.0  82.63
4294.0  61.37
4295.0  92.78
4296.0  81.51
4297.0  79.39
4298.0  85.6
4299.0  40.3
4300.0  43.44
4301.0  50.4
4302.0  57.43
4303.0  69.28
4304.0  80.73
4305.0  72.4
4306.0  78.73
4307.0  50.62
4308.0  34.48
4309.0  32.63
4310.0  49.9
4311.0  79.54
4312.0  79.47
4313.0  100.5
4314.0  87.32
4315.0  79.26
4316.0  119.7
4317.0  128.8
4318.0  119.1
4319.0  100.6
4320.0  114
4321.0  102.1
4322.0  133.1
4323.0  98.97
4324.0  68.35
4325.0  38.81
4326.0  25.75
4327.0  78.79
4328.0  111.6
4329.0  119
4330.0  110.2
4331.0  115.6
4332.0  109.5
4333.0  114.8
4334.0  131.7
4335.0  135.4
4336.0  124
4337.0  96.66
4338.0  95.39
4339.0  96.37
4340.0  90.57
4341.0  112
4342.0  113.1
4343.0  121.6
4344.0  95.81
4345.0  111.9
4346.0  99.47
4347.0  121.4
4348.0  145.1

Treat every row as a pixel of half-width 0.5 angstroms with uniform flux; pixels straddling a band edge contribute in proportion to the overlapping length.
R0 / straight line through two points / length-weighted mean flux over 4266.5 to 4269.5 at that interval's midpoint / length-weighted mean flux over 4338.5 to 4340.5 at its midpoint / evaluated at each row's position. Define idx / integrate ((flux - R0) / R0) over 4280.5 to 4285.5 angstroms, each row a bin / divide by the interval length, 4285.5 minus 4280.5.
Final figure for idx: -0.020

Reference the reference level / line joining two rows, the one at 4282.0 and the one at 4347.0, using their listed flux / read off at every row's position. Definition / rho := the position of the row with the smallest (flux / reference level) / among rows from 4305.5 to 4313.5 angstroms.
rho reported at 4309.0 angstroms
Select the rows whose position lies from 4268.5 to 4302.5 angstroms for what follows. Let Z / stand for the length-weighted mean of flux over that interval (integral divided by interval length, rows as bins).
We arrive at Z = 74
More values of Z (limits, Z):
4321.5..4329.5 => 84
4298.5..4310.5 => 55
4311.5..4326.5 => 93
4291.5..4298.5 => 82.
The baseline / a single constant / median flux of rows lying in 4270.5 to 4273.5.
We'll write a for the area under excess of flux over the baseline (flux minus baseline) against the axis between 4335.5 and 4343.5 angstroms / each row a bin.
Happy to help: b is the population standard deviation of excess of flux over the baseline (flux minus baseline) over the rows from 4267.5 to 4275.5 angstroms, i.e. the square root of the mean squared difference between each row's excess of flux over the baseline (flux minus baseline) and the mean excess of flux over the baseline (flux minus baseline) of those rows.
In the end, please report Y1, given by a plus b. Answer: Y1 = 508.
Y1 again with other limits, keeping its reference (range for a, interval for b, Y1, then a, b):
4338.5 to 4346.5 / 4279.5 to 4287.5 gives 491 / 482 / 9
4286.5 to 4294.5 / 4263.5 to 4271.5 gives 251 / 230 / 21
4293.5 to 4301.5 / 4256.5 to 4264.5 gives 195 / 176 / 18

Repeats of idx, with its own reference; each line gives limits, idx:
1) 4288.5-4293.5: -0.240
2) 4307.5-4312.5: -0.400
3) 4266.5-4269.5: 0.000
